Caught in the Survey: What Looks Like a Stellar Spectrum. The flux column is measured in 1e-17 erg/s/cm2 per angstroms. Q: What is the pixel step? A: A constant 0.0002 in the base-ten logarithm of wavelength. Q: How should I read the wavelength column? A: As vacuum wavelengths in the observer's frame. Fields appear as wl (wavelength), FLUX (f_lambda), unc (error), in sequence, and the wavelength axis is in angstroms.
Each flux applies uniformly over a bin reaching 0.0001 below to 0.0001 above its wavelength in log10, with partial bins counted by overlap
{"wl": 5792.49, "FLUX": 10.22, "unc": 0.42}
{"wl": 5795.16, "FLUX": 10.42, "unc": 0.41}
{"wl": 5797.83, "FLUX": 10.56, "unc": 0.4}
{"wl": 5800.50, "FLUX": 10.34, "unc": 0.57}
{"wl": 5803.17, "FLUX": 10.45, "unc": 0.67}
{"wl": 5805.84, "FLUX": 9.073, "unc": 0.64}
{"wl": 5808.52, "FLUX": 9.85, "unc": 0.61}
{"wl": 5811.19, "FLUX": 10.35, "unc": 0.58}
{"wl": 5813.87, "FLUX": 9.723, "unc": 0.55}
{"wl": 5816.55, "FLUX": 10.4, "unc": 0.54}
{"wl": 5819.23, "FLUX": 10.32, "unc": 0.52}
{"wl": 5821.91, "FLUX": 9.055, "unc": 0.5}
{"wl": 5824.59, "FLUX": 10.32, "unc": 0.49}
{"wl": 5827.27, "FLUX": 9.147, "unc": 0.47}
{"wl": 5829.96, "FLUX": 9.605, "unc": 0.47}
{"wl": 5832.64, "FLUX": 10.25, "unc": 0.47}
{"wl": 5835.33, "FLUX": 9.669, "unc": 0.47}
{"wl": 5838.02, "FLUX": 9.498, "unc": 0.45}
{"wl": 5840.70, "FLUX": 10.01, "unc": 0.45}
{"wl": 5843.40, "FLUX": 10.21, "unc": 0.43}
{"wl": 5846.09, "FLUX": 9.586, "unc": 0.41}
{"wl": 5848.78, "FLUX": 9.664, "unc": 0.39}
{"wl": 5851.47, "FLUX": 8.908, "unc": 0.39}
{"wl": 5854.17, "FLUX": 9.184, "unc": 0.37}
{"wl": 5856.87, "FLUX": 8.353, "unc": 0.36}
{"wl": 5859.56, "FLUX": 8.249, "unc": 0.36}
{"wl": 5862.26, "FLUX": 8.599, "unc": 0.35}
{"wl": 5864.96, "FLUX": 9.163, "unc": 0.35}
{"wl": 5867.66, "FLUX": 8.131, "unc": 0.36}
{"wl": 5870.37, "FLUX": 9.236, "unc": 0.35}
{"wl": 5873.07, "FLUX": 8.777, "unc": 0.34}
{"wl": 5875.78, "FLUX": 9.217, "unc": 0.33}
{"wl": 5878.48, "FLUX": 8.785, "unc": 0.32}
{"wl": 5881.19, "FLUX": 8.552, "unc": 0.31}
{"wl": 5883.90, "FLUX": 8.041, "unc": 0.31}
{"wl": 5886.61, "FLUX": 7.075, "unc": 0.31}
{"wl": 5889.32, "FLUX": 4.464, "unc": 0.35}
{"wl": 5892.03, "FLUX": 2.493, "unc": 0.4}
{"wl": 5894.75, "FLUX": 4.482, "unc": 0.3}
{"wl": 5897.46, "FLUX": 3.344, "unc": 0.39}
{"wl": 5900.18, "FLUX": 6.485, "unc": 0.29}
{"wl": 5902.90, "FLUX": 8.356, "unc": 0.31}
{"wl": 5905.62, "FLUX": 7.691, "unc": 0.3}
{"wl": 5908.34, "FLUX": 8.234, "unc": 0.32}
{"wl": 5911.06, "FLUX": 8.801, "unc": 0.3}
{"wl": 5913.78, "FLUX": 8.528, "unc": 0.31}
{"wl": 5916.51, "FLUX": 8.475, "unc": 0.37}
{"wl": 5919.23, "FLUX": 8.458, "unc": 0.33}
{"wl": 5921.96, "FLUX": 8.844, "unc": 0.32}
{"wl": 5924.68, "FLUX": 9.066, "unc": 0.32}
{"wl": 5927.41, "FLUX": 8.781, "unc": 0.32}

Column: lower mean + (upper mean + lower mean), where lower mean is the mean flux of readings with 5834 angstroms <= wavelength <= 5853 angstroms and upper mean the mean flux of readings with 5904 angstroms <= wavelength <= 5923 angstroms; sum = 27.7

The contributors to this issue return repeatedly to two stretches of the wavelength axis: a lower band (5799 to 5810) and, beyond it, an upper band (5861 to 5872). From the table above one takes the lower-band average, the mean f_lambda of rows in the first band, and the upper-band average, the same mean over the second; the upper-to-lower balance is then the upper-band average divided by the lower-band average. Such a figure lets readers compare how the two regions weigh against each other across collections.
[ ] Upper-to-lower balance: 0.88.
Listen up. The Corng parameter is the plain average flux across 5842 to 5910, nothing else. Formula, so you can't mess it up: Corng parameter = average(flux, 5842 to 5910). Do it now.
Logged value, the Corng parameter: 7.8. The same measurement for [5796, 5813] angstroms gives 10.1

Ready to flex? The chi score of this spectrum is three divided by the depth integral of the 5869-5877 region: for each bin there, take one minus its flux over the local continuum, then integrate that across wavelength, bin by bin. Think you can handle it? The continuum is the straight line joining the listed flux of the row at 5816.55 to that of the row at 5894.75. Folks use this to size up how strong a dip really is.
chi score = -0.8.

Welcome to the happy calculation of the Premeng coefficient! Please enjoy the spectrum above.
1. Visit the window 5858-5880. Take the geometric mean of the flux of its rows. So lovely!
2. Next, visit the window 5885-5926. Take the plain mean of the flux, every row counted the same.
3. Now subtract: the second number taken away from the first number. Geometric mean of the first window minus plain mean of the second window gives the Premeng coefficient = 1.8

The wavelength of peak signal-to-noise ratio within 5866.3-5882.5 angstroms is 5875.78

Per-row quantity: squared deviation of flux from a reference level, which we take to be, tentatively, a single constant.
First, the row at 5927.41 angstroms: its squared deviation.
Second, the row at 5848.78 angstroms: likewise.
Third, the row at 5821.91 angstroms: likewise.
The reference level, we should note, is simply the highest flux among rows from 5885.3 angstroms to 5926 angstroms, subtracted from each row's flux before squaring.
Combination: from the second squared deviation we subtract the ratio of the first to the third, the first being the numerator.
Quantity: -671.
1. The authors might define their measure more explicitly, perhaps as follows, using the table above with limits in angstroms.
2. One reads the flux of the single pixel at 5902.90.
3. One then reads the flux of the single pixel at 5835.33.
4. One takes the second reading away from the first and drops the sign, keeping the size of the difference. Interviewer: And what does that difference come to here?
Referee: 1.3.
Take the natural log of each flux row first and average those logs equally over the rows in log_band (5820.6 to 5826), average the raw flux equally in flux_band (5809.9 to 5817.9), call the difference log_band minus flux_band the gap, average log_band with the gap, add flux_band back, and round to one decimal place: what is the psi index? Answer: 7.3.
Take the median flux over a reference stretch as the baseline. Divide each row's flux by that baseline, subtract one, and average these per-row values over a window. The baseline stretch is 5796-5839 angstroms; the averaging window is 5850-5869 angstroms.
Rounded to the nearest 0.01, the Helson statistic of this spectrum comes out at -0.14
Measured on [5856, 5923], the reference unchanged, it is -0.24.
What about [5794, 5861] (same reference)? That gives -0.03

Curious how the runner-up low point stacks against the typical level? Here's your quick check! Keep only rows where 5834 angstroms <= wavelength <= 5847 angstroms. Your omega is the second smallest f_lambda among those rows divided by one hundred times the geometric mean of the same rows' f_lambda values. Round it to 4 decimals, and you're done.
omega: 0.0098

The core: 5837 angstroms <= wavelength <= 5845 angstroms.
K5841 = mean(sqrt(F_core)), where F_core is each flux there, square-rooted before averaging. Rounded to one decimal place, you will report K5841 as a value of 3.1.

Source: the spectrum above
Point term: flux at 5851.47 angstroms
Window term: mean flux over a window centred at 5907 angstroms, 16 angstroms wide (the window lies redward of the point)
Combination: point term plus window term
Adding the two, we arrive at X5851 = 16.9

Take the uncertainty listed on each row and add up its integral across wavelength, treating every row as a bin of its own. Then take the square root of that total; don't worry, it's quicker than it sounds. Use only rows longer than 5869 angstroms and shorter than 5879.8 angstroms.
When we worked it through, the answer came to 1.90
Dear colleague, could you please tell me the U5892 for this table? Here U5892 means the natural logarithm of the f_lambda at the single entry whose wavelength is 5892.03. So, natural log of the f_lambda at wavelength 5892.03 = 0.91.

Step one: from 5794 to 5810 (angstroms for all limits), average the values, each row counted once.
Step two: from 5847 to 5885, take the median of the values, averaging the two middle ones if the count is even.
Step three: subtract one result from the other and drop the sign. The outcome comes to 1.3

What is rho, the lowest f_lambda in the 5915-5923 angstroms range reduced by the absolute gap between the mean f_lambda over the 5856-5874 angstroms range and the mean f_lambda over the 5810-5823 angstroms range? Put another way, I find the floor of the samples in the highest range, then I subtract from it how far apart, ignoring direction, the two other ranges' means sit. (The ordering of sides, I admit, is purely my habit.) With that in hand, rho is 7.1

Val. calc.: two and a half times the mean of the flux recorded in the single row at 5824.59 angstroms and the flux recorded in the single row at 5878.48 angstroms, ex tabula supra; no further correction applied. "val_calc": 24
